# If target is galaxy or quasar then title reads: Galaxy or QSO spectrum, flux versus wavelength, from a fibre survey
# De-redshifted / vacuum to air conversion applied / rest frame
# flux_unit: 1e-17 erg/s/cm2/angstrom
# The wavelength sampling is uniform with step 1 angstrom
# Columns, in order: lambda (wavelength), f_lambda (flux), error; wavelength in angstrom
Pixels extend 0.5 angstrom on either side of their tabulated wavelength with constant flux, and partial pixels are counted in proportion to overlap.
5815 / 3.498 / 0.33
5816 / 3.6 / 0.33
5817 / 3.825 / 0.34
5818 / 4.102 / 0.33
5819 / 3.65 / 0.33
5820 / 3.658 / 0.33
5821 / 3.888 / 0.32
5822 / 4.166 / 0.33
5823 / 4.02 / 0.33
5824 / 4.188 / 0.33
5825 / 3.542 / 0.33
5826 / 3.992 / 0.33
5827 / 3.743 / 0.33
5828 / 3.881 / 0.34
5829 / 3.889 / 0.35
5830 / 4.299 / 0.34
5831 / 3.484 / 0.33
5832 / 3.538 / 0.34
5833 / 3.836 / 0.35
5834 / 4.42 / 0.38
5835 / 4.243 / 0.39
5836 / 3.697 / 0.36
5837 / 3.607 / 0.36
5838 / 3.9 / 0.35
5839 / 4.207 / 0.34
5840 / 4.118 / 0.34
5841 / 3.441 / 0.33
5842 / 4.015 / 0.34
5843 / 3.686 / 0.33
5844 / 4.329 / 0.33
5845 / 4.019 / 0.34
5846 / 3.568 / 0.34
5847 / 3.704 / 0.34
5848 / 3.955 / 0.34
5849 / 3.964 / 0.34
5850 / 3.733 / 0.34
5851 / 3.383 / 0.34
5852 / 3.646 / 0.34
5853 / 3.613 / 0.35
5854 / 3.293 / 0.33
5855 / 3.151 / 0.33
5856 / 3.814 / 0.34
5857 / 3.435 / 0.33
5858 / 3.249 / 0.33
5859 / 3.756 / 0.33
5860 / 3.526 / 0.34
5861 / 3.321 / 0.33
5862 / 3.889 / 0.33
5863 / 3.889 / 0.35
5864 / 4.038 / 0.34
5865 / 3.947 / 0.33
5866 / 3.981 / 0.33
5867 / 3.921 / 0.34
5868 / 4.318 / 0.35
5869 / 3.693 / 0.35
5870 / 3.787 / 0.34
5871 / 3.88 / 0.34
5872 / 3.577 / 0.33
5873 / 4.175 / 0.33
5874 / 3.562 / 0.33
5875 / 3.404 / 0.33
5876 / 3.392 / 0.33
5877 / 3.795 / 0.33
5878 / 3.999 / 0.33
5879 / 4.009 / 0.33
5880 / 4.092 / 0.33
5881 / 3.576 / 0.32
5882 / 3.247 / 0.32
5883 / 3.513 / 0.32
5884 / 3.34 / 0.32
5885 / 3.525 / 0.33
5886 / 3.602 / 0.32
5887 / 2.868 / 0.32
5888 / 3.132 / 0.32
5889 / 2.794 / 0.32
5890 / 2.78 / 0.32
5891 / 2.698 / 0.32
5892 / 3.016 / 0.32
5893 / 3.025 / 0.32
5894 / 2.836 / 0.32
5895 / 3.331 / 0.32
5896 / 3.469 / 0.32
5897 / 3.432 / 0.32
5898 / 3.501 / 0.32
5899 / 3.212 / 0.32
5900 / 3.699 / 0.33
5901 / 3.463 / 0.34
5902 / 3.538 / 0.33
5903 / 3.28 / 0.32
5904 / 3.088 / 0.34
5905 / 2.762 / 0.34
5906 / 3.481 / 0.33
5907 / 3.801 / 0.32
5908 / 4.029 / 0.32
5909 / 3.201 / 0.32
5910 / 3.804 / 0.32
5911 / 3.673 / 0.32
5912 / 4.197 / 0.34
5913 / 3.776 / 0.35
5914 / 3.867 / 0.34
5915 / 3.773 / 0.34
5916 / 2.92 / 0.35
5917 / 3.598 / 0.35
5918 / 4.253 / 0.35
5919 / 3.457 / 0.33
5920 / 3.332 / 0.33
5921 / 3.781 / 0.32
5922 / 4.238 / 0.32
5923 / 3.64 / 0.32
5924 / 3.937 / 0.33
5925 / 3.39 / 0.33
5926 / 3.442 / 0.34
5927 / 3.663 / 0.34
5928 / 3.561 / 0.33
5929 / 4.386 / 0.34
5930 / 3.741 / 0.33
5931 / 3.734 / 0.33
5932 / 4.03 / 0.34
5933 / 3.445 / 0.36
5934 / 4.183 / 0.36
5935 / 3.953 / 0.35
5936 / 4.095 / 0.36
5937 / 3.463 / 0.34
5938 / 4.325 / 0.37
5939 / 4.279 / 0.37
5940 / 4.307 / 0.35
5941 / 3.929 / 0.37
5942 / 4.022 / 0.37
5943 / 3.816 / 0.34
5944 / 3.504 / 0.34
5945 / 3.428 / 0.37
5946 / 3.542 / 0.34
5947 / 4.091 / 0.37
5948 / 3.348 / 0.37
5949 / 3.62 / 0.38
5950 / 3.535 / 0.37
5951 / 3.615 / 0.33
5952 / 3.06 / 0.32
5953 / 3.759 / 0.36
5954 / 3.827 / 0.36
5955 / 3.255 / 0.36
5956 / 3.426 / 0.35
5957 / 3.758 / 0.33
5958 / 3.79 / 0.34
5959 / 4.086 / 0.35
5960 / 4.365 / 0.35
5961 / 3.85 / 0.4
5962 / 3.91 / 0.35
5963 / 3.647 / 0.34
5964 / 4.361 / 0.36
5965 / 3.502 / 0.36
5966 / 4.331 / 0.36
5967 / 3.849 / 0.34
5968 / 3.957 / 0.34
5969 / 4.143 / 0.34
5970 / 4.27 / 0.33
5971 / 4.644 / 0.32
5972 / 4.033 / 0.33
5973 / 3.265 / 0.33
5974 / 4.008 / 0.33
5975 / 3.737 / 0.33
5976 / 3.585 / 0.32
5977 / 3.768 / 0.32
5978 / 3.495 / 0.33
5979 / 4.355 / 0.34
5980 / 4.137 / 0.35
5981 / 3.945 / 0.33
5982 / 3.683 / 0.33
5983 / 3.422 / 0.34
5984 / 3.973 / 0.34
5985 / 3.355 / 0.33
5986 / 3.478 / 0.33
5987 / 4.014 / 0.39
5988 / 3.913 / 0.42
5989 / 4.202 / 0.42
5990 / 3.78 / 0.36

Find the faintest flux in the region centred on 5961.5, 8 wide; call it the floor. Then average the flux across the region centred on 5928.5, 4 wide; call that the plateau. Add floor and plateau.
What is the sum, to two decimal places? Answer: 7.34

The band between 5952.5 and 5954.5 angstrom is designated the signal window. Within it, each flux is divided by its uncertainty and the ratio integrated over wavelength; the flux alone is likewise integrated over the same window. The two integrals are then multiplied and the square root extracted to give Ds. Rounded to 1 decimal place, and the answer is 12.6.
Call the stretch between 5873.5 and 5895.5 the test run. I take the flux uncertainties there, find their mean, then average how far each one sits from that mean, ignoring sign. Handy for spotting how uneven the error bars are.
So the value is 0.0046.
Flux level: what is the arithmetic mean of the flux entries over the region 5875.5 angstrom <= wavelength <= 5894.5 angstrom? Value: 3.33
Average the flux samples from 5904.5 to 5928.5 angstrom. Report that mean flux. 3.65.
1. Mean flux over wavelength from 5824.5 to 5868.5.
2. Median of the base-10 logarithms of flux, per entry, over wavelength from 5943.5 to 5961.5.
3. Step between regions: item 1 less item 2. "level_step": 3.24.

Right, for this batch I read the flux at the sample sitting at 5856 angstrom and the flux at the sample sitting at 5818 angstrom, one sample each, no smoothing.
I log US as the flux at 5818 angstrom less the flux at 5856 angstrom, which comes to 0.3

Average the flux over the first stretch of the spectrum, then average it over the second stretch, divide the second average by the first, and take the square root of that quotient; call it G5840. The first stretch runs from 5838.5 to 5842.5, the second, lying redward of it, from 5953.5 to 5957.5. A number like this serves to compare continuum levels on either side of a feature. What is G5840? 0.95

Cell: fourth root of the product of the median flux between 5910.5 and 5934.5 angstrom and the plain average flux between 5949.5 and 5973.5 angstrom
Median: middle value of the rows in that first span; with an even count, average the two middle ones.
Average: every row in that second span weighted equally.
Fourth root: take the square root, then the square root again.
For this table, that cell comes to 1.95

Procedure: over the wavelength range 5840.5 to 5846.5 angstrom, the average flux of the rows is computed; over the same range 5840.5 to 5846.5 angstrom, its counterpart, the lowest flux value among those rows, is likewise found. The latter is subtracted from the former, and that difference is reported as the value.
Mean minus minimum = 0.40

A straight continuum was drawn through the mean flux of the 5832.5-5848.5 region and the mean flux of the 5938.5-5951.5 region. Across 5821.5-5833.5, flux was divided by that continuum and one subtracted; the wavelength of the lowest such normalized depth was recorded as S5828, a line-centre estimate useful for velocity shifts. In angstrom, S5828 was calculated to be 5831 angstrom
